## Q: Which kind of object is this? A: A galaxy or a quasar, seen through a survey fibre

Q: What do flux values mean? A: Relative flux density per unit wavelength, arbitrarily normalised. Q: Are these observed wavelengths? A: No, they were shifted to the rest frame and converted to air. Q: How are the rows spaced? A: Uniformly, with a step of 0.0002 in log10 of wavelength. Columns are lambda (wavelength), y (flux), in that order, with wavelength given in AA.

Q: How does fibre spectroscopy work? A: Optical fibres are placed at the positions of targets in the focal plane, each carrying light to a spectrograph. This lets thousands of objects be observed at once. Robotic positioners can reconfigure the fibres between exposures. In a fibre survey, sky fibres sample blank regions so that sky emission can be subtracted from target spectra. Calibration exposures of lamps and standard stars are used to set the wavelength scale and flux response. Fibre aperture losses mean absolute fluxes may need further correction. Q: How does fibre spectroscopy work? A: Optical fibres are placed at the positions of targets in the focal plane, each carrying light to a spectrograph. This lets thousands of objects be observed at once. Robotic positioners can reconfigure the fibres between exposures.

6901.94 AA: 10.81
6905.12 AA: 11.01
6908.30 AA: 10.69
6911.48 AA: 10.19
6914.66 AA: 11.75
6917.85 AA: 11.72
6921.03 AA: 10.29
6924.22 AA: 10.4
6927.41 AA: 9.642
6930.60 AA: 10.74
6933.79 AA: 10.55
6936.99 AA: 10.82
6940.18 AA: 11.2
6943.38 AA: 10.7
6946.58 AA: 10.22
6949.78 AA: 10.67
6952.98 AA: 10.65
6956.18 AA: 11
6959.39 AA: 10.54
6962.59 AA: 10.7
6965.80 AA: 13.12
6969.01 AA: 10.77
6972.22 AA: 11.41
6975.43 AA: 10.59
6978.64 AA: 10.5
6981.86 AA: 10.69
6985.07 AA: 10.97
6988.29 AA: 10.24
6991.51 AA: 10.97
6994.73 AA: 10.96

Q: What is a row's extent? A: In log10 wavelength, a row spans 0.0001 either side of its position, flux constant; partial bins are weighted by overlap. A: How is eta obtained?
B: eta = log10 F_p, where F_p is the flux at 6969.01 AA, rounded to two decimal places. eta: 1.03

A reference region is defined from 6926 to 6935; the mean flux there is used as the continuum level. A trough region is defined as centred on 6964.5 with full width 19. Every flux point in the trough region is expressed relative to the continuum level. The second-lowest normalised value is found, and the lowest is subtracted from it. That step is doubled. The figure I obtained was 0.03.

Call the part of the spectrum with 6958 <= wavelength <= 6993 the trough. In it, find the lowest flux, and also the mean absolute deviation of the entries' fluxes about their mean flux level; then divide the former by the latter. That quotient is 21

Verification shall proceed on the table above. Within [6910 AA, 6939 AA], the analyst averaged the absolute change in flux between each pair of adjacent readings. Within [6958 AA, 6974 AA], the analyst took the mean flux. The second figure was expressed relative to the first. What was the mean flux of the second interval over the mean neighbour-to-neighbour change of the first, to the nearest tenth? 16.6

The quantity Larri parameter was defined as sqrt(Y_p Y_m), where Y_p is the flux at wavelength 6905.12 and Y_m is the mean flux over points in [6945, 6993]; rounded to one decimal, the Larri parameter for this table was 10.9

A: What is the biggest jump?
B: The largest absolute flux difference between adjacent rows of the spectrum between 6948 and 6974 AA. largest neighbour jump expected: 2.4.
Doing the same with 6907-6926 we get 1.6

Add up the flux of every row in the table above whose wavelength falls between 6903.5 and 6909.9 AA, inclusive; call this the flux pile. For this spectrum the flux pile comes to 21.7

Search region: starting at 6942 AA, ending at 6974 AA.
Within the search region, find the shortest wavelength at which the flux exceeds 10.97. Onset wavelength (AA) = 6956.18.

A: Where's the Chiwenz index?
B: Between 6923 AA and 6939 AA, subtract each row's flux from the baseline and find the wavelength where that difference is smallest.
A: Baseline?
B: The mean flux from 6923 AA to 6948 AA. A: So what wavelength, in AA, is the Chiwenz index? 6936.99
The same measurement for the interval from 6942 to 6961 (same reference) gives 6956.18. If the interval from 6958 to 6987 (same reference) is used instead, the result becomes 6965.80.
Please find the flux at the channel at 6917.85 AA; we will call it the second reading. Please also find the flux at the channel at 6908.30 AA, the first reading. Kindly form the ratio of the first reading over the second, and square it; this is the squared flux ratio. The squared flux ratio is 0.83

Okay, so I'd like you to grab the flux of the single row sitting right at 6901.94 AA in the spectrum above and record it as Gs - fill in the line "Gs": 10.81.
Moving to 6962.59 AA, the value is 10.7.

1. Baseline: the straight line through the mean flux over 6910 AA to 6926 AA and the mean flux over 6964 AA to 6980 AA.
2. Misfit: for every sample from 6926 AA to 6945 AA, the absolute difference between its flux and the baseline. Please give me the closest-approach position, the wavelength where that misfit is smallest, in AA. 6940.18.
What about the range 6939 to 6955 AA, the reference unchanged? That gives 6940.18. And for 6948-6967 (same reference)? 6956.18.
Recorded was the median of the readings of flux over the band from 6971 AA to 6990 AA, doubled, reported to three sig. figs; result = 21.3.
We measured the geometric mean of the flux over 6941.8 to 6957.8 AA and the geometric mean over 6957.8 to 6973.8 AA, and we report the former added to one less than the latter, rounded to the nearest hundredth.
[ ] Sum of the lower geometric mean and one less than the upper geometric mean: 20.92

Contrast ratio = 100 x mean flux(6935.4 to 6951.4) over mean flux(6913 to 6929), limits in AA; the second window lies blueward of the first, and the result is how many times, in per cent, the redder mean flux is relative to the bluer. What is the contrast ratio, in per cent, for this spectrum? 100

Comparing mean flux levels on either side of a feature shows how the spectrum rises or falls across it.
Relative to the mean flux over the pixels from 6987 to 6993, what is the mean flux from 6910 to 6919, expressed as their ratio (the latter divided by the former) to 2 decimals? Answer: 1.06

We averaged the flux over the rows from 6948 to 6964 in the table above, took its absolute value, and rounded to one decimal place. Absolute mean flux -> 10.7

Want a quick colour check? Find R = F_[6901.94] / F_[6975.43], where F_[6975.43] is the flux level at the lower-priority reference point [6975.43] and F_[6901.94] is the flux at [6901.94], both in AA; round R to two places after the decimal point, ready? 1.02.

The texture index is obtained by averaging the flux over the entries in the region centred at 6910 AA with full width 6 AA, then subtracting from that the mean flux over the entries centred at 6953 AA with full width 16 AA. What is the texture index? -0.18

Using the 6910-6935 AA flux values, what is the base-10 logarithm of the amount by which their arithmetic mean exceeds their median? -0.7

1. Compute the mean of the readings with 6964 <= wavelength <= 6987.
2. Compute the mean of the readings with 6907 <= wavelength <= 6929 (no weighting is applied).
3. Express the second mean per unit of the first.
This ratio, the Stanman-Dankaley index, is 0.96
